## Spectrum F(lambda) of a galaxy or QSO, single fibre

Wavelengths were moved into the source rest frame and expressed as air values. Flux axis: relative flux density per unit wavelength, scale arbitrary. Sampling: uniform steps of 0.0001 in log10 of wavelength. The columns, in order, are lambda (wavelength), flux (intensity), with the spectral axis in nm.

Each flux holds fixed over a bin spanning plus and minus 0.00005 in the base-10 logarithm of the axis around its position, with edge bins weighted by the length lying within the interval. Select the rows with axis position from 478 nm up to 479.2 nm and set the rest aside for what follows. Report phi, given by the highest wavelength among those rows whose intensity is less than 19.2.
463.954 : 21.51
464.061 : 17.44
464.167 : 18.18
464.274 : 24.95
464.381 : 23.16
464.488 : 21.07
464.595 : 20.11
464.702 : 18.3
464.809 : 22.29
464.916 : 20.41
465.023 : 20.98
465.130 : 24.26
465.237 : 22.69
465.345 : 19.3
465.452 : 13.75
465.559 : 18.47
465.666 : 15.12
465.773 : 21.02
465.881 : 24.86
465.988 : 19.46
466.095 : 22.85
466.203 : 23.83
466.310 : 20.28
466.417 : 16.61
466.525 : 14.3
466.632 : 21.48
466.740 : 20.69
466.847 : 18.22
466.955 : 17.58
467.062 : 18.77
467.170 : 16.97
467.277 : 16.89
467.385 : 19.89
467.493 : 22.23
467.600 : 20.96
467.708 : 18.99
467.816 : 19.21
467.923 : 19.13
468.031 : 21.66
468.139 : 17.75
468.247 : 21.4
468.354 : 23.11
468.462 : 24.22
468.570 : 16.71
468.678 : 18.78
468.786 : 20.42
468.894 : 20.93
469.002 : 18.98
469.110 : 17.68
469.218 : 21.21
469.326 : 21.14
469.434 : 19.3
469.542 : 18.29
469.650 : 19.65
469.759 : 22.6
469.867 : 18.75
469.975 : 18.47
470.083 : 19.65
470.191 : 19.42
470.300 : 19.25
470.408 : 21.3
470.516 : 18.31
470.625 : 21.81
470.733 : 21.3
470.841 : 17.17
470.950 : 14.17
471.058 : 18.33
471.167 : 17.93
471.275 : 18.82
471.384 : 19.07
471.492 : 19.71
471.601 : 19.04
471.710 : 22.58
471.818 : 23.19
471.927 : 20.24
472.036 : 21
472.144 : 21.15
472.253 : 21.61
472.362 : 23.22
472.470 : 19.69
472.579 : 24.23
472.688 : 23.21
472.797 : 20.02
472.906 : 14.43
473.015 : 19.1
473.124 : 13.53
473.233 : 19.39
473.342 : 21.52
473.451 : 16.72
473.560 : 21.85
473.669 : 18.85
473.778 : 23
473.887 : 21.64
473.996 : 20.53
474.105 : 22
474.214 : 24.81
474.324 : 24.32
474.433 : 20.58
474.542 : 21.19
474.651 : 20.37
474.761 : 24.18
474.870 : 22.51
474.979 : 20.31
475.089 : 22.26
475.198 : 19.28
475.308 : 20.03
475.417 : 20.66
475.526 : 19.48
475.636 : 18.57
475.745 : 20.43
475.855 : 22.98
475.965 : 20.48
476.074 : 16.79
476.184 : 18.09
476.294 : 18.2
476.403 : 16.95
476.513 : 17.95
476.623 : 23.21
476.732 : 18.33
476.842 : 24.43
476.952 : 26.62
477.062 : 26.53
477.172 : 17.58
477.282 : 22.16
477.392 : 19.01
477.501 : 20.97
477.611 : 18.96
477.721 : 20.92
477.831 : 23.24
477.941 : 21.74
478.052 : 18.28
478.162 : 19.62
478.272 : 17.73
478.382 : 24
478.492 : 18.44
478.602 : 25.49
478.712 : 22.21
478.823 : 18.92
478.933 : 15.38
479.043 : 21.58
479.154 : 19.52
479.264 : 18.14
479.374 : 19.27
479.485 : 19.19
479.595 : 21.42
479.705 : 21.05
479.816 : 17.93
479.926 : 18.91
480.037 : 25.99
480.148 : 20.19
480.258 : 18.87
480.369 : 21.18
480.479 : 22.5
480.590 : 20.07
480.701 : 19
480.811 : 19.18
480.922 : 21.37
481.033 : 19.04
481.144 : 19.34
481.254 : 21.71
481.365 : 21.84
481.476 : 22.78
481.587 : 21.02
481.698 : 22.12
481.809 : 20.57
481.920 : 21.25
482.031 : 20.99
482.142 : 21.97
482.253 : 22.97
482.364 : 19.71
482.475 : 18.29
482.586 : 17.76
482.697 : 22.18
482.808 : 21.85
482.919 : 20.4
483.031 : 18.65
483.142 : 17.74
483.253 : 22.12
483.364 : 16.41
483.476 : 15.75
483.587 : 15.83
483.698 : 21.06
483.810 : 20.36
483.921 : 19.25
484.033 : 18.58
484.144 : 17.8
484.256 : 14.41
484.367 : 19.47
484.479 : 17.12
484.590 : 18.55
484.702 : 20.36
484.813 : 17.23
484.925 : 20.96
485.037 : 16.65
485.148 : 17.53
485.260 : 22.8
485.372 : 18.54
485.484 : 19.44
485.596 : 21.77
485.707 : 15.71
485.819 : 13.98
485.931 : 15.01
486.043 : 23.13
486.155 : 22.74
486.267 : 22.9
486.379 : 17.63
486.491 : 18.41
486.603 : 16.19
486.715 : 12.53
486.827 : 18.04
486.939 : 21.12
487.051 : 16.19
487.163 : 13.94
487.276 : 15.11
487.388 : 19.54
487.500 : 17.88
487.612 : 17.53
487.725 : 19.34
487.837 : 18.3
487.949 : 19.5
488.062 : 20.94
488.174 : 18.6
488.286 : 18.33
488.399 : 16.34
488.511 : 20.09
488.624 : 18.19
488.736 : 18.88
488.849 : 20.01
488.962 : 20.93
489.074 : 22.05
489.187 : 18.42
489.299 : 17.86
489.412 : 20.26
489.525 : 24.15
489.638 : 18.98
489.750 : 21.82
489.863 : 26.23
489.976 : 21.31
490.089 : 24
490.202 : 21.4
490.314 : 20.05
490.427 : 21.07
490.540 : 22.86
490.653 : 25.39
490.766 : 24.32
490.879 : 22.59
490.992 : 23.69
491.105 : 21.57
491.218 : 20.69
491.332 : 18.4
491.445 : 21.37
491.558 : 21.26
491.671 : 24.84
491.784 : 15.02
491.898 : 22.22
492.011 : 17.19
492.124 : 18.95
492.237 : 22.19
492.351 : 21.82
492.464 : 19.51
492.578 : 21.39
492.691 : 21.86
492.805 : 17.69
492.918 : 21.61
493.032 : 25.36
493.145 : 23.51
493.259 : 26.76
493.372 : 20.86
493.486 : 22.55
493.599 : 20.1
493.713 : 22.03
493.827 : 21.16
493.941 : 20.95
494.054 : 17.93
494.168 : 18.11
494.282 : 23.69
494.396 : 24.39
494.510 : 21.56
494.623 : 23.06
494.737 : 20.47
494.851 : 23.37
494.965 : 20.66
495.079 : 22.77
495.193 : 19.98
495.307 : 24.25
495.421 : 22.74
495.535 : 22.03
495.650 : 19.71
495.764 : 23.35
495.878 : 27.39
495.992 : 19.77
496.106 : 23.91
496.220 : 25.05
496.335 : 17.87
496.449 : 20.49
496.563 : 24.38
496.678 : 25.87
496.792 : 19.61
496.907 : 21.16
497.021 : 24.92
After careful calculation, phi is 478.933 nm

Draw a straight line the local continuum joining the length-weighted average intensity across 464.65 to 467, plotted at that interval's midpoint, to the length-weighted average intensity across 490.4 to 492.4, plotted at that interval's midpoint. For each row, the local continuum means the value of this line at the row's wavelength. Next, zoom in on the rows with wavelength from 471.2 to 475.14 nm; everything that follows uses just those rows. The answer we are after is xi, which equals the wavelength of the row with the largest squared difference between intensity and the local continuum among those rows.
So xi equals 473.124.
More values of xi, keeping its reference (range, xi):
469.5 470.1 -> 469.759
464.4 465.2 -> 465.130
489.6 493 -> 491.784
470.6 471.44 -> 470.950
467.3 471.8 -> 470.950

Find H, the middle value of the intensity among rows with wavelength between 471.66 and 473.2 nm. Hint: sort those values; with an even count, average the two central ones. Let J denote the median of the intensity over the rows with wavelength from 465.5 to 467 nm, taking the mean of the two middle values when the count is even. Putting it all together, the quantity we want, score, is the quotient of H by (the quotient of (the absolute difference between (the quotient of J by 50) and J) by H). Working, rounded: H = 21.1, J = 19.9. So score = 22.8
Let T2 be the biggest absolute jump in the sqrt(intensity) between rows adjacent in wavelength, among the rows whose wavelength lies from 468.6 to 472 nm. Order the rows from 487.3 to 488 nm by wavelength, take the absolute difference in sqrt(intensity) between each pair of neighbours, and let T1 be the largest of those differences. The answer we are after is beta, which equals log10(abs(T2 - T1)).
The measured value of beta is -0.51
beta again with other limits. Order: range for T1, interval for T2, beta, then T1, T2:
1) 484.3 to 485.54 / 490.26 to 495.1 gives -0.28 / 0.59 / 1.11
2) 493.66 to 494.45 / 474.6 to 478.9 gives -0.46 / 0.61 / 0.96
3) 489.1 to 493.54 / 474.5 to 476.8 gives -0.28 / 1.11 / 0.58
